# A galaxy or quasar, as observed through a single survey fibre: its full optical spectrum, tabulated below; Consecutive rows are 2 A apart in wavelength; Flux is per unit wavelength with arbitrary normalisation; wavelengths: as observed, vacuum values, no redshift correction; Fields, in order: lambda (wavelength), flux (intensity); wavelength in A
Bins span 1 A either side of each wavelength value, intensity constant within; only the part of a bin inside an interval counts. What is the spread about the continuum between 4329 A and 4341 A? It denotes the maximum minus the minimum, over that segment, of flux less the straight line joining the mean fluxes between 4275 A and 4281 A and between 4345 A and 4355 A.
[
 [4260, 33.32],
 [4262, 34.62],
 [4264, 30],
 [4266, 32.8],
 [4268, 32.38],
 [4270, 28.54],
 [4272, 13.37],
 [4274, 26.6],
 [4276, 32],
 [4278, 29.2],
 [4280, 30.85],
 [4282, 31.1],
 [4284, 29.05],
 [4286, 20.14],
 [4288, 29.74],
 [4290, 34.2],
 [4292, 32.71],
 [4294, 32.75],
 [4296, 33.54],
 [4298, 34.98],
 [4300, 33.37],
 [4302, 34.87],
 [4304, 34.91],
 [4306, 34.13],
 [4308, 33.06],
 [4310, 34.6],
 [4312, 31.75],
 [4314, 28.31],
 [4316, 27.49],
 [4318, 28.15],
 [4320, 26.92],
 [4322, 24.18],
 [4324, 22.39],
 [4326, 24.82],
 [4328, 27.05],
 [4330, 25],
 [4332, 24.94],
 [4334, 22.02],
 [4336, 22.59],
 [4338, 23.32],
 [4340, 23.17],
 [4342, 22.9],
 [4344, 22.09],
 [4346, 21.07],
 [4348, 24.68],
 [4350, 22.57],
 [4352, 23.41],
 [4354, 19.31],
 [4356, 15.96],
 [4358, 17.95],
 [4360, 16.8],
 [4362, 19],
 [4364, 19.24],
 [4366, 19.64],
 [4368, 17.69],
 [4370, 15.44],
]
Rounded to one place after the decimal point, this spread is 2.7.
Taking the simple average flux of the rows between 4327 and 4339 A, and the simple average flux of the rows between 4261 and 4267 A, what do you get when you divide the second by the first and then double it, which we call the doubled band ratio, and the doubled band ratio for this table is 2.7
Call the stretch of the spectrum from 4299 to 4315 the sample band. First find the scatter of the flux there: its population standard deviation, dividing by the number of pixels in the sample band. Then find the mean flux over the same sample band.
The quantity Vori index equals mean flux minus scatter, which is 31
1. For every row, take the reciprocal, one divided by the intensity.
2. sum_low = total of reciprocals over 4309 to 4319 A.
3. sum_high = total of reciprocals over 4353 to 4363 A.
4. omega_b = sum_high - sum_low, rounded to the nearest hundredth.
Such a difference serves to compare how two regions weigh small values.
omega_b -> 0.11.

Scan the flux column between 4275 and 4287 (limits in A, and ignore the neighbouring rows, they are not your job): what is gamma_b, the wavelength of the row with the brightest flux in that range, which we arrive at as 4276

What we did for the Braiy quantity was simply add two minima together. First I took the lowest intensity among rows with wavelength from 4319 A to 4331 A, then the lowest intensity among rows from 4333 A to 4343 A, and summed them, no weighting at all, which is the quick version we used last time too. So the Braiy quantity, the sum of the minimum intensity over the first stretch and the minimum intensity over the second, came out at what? 44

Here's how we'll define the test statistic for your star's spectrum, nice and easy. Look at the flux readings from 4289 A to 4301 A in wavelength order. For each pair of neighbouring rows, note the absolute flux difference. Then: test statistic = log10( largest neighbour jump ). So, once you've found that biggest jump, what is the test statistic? 0.21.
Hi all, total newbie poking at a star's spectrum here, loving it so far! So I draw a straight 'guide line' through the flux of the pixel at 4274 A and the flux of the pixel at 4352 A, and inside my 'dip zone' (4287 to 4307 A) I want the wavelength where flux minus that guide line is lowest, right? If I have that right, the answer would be 4288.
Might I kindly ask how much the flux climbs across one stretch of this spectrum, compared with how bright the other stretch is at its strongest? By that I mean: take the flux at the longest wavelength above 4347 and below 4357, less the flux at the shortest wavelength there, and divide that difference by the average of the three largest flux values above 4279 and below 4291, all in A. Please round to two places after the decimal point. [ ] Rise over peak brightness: -0.27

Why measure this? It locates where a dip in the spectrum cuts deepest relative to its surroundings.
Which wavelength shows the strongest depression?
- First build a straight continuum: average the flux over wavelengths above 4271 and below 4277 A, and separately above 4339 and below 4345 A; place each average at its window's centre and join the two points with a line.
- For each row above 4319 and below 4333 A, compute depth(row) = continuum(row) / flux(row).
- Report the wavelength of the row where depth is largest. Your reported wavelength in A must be 4324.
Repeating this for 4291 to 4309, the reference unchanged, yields 4292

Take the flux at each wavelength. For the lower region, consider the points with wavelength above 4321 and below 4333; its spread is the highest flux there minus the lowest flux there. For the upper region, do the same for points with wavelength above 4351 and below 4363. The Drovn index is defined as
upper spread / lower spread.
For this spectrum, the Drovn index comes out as 1.6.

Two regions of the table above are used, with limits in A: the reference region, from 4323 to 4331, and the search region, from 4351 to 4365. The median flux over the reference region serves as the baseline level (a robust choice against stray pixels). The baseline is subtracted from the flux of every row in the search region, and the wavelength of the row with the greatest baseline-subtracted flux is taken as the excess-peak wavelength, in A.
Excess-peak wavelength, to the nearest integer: 4352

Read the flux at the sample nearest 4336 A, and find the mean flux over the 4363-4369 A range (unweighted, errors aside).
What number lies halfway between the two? 20.7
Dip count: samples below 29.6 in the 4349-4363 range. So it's 7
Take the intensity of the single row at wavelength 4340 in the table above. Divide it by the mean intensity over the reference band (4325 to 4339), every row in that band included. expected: 1.0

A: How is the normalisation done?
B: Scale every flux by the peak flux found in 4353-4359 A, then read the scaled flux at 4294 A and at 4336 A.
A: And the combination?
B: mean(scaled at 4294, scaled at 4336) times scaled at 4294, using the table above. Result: 2.4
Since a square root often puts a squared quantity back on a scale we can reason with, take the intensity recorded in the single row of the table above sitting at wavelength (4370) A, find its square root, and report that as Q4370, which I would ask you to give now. 3.9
